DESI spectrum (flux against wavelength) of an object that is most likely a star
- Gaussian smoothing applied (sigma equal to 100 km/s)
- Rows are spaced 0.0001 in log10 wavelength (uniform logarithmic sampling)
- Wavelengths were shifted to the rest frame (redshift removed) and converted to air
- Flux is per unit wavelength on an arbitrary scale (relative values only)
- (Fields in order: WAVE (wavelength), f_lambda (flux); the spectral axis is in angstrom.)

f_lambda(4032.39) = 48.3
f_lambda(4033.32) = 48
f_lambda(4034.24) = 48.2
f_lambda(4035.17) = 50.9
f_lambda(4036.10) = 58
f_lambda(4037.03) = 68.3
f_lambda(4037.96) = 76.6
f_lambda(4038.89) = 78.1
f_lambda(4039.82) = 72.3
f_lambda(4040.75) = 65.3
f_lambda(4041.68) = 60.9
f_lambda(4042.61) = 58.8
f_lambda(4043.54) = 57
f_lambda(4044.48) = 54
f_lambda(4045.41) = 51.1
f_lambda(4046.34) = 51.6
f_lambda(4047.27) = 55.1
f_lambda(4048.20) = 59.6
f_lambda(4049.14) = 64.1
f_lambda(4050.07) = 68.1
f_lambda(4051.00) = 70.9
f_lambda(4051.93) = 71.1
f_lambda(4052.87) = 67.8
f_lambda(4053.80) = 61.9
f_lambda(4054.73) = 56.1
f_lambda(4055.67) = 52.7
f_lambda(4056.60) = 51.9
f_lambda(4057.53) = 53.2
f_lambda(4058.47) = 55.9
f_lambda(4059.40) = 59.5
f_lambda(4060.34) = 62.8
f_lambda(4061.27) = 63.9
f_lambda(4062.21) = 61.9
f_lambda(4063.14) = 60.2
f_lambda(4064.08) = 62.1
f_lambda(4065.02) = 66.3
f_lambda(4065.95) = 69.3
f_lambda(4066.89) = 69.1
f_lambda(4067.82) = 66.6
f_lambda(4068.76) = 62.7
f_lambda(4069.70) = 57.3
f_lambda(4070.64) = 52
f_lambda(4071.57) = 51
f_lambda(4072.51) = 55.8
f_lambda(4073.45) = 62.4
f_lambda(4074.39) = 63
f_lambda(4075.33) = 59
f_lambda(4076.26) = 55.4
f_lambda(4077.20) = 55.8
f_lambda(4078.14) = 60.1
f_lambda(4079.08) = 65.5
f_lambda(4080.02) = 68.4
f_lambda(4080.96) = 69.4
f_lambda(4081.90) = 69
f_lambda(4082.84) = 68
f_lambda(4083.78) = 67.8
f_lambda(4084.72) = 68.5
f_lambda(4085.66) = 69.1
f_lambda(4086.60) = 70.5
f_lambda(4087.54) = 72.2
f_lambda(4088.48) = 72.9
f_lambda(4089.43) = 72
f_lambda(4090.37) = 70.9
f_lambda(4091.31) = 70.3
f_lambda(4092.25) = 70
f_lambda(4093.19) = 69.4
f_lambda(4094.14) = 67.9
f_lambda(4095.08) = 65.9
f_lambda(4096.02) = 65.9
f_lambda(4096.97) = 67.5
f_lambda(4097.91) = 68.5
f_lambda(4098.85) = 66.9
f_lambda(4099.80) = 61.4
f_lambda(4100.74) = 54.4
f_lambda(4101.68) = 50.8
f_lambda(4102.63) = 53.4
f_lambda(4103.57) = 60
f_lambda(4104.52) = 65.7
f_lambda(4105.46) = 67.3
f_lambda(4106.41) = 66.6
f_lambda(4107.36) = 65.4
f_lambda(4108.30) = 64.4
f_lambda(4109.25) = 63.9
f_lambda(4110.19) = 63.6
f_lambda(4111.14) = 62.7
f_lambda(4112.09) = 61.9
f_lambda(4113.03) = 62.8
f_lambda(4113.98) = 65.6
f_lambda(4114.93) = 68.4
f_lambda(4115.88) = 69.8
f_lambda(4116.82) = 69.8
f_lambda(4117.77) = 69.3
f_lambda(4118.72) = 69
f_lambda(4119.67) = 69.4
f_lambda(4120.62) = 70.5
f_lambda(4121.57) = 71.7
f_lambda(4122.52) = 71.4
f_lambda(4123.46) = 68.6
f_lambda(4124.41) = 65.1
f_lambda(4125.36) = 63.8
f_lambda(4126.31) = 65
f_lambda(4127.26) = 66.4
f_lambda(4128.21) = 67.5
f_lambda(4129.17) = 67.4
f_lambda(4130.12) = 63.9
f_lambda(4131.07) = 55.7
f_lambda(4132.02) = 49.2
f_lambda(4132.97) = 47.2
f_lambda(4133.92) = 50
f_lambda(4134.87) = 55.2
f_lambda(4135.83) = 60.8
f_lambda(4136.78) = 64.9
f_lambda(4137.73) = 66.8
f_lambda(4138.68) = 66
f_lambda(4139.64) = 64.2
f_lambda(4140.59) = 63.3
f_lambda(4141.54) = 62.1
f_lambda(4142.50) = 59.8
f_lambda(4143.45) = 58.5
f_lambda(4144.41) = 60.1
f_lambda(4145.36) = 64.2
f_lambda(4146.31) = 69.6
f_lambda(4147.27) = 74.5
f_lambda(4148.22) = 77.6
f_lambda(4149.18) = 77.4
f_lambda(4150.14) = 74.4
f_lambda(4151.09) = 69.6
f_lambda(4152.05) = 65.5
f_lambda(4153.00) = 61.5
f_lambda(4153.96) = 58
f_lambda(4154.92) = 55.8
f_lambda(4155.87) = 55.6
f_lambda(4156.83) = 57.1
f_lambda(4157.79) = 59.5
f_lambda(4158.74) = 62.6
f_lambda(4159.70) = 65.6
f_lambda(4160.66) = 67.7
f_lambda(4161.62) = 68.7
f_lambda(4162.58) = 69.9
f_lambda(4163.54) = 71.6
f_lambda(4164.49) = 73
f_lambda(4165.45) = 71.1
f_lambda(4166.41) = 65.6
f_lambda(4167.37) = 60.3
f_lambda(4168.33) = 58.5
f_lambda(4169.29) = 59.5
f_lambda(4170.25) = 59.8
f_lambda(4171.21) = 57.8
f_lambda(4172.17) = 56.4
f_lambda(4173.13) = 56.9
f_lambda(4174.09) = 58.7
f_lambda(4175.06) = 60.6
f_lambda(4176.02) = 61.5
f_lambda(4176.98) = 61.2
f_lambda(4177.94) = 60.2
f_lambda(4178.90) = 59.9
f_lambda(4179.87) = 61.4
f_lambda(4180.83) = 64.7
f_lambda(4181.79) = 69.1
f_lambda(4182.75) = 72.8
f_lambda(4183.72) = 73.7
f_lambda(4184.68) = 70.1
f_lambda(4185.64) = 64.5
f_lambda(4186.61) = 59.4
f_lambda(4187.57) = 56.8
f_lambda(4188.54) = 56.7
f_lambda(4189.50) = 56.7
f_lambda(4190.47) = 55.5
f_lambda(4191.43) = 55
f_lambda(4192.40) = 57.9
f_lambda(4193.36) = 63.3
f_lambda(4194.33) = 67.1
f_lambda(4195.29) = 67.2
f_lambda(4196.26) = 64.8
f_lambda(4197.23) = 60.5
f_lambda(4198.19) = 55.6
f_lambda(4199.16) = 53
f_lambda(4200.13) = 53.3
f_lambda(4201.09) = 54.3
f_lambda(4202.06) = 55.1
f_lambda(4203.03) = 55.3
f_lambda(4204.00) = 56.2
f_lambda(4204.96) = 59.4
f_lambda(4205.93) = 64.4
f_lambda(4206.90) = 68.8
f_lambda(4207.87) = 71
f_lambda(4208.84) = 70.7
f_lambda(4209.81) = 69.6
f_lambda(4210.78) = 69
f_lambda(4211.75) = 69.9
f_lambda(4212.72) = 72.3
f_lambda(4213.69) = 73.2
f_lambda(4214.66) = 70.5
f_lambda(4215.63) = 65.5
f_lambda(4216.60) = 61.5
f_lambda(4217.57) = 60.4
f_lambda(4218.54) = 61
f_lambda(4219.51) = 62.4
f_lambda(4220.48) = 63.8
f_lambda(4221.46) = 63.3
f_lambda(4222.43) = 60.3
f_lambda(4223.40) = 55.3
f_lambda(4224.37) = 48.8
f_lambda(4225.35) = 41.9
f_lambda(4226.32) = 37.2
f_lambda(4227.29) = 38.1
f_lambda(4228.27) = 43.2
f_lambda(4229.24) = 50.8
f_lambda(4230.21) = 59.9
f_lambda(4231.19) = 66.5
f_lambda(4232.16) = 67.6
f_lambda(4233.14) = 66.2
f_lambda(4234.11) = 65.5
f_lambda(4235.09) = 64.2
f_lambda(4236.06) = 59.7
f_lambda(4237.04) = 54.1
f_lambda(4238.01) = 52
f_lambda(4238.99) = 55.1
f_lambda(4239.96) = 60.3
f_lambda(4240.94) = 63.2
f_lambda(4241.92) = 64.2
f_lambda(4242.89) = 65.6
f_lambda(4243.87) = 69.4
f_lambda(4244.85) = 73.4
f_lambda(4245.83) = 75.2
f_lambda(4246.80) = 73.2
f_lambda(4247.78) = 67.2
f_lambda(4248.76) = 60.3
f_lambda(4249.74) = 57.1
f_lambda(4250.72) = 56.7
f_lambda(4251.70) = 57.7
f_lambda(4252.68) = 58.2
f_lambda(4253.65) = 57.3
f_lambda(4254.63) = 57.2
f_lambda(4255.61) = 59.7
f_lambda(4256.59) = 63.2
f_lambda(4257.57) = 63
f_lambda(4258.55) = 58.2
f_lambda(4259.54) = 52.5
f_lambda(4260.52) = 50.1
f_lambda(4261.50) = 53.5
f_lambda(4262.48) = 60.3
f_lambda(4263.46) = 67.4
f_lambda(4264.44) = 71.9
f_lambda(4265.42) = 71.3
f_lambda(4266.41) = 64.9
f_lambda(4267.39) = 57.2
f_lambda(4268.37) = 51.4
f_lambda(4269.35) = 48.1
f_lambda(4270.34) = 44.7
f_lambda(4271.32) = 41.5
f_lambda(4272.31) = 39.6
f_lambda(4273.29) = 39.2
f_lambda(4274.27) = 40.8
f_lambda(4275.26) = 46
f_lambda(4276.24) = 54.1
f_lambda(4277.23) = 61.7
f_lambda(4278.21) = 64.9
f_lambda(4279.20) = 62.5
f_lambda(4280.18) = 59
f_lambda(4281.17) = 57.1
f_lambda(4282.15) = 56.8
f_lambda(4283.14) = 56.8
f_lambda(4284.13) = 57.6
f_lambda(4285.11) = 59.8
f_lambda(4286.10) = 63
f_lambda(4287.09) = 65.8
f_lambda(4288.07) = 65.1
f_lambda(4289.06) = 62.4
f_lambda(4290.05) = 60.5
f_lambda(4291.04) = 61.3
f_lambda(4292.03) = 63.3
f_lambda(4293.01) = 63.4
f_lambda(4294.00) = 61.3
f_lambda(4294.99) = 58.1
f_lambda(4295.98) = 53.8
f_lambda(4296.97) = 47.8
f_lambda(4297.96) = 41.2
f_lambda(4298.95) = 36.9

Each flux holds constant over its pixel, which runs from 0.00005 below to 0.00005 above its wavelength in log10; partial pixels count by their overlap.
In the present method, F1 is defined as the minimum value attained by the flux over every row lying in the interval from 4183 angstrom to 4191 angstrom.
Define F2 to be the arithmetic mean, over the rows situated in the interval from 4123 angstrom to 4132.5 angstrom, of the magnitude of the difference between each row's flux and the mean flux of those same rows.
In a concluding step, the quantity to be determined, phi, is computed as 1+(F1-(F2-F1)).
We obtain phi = 108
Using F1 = 55.5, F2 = 4.3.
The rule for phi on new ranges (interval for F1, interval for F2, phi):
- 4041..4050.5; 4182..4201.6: 98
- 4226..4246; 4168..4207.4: 71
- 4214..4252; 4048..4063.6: 71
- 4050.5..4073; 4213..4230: 94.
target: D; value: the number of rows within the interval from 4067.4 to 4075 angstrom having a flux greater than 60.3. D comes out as 4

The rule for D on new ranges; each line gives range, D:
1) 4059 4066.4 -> 6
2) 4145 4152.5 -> 8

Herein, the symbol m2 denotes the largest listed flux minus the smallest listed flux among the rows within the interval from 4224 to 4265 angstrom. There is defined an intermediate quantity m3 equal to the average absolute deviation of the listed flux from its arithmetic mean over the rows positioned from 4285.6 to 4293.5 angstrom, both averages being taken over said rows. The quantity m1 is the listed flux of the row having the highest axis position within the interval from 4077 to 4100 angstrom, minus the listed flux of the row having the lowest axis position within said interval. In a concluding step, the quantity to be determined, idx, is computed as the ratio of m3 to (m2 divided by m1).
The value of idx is 0.2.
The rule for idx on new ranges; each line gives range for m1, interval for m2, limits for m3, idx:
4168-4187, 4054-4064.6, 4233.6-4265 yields 0.4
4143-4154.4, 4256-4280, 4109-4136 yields -0.1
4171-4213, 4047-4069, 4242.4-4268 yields 4.5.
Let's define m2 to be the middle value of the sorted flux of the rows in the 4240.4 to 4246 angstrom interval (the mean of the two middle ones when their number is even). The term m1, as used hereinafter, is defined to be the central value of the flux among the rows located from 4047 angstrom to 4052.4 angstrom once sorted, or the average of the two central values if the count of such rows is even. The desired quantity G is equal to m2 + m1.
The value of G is 134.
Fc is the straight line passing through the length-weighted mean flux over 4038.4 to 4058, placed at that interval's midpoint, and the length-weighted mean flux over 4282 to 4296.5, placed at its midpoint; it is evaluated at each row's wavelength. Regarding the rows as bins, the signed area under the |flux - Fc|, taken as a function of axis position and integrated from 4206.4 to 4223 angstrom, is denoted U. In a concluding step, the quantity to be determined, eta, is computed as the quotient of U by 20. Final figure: 5.0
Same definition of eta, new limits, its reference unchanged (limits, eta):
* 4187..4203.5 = 4.1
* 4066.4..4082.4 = 4.2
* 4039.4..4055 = 4.5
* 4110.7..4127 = 5.2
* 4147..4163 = 5.7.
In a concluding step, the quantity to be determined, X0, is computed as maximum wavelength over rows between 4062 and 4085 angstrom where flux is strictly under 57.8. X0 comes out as 4077.20 angstrom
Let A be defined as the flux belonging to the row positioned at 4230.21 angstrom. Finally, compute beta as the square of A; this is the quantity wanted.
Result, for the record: 3588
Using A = 59.9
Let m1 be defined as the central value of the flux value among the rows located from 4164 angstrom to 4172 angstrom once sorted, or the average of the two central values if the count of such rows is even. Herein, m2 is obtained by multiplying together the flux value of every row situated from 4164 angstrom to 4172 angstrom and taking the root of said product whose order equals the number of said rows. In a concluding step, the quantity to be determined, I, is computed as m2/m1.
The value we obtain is 1.049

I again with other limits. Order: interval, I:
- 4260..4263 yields 1.018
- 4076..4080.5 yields 1.012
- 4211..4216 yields 0.996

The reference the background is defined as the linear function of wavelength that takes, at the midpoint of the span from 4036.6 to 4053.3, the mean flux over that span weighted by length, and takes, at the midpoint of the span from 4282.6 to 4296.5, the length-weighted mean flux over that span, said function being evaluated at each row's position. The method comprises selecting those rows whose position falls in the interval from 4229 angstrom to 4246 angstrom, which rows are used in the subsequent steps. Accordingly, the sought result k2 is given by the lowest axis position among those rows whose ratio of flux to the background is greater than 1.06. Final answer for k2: 4231.19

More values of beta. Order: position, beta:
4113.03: 3944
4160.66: 4583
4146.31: 4844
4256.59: 3994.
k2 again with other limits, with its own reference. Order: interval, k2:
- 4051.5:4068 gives 4051.93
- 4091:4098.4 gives 4091.31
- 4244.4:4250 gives 4244.85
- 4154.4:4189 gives 4160.66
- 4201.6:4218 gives 4206.90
